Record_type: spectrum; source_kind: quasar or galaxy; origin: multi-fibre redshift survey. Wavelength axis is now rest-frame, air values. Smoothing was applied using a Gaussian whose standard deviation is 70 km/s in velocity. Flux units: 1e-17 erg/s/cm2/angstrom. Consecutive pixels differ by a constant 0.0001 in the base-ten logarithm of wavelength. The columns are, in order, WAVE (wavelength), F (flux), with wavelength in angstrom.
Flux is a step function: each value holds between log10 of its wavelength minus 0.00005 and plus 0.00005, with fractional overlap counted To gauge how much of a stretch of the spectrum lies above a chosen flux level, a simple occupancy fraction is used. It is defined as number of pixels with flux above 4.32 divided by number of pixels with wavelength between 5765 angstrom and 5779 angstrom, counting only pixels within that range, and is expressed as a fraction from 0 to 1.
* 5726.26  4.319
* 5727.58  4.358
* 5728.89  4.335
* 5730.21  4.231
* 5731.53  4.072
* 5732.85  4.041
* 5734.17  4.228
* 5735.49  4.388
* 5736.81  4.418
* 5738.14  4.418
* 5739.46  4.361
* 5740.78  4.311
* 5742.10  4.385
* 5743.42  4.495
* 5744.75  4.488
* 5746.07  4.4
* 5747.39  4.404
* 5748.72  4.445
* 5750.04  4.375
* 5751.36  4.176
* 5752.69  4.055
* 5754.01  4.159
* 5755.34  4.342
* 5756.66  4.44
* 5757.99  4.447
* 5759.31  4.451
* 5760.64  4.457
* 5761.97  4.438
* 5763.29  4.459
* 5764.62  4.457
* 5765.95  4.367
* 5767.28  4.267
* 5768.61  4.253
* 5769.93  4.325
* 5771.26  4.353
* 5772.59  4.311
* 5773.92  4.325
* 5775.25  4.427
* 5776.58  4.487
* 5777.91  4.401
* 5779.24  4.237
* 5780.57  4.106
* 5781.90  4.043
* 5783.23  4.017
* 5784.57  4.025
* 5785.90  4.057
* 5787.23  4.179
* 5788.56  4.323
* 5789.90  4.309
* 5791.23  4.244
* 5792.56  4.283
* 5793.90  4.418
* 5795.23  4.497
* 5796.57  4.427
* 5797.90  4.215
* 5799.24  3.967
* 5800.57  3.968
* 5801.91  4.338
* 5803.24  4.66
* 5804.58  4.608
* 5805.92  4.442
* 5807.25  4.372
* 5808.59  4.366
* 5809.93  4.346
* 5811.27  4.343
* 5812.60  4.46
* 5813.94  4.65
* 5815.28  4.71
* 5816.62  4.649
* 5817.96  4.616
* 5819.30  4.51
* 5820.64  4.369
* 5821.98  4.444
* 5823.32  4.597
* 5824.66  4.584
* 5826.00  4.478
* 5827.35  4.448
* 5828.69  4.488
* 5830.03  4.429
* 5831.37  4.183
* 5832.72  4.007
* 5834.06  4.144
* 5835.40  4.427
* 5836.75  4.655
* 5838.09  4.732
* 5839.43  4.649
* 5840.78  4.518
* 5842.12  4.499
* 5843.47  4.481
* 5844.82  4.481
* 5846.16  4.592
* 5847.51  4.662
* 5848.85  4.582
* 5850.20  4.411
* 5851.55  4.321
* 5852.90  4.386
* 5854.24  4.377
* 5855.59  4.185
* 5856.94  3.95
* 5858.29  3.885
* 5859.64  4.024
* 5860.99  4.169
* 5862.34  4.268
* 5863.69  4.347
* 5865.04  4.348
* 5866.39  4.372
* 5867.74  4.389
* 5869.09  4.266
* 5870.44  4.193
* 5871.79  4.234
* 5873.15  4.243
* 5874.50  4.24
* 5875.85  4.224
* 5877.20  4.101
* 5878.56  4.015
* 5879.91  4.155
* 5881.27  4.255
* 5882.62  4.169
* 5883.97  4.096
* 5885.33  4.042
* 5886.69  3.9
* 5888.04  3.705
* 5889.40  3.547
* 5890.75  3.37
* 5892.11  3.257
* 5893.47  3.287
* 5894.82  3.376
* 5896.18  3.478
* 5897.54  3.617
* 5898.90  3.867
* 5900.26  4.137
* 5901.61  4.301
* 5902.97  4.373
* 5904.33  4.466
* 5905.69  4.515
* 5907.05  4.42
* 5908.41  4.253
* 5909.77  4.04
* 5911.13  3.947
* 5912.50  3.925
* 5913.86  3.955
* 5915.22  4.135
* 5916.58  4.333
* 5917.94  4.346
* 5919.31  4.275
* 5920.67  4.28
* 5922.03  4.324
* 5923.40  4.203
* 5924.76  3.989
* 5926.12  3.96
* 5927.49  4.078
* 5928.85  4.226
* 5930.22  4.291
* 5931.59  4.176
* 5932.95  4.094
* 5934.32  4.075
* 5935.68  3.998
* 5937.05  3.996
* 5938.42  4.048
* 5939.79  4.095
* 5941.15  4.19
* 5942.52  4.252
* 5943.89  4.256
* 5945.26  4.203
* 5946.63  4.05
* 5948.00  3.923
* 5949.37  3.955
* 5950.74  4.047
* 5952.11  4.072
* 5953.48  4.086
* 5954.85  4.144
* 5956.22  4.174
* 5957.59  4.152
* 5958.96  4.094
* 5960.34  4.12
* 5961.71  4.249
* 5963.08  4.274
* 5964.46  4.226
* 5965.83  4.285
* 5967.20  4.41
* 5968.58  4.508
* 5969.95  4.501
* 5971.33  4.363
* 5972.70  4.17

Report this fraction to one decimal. 0.7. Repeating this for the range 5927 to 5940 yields 0.0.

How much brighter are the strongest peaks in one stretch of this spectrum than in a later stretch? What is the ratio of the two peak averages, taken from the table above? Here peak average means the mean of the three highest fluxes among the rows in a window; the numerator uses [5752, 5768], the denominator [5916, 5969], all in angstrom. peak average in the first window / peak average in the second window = 1.01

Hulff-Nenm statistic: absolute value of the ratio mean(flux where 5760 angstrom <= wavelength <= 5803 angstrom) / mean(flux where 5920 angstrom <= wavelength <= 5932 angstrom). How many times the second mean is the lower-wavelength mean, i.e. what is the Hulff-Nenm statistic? 1.03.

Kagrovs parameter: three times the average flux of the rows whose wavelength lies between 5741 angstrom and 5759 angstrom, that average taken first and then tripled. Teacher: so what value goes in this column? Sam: 13.1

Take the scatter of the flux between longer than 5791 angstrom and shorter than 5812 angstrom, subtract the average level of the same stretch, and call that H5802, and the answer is -4.16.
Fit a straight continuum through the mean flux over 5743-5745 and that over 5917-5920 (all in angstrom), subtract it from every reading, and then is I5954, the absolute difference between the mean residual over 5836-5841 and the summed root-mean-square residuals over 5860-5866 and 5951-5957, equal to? 0.0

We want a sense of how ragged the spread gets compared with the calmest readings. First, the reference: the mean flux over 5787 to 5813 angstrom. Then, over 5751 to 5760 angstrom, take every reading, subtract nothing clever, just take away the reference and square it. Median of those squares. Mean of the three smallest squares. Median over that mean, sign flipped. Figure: -2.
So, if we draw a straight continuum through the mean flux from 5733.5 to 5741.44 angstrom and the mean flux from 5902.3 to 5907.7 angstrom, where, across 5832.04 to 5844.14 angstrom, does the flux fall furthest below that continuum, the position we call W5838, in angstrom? 5832.72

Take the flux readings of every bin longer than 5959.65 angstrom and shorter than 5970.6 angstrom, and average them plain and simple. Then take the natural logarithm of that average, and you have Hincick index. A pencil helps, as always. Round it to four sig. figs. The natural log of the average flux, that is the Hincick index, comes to 1.464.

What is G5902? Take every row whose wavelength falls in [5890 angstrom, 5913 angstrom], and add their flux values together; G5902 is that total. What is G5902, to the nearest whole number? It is 67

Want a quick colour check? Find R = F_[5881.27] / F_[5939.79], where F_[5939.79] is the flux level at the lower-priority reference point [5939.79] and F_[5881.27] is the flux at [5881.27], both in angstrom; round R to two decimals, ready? 1.04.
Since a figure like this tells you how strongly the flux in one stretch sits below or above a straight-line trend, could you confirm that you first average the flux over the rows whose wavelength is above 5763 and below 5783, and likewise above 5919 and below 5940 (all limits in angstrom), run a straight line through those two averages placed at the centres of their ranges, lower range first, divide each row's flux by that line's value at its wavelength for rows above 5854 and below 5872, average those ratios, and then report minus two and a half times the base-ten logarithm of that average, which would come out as -0.001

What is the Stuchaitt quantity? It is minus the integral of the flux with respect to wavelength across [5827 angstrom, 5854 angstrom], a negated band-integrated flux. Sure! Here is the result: -120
